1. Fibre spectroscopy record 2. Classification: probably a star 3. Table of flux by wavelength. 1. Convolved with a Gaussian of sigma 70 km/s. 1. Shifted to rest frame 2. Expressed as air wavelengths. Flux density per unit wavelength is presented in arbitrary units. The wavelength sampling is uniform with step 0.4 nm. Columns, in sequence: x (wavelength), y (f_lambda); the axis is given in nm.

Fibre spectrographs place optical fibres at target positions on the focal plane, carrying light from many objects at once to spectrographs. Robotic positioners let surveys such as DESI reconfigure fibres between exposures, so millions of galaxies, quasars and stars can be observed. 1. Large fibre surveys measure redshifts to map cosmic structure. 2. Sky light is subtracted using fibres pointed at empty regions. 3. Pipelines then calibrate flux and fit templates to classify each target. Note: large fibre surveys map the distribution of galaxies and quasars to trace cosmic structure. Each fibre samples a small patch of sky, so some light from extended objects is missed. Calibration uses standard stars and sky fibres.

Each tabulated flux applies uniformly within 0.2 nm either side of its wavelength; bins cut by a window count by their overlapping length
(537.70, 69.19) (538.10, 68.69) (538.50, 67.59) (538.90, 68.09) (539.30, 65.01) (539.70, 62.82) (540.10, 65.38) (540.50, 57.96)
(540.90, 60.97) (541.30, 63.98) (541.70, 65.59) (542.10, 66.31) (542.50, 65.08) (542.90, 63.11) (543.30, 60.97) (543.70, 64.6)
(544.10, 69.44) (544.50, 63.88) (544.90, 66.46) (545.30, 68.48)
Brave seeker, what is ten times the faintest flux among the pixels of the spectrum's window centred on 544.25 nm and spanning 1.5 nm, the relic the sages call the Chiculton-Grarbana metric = 639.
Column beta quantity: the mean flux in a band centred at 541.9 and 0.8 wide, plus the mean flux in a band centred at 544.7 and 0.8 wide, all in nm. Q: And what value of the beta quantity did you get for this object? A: 131.1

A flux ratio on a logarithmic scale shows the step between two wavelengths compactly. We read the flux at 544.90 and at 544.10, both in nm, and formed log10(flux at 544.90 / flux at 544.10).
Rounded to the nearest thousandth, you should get -0.019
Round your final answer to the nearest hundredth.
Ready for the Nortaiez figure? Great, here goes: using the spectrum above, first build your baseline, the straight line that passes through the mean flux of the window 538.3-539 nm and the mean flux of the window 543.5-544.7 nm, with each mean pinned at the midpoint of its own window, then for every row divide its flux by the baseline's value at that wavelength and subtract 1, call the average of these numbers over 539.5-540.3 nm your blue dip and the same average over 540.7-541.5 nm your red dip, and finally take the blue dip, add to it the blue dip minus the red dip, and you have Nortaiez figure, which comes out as -0.03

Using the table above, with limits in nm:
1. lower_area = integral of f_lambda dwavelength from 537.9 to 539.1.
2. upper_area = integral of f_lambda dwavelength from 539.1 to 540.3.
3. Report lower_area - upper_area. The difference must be 4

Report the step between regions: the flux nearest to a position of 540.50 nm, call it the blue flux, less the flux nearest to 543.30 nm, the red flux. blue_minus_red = -3.0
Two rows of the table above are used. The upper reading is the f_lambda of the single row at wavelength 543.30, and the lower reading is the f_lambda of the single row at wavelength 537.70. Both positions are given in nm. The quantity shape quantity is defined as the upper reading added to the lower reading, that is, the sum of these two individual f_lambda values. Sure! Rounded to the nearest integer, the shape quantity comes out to 130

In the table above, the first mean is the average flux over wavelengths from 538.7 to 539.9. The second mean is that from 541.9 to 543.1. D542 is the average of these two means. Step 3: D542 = 65.1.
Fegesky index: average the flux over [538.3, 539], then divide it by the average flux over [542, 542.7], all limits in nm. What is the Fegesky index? 1.03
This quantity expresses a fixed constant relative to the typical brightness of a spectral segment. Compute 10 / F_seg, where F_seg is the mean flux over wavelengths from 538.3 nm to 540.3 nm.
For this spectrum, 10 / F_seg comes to 0.1520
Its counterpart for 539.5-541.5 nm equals 0.1607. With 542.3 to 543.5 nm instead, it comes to 0.1586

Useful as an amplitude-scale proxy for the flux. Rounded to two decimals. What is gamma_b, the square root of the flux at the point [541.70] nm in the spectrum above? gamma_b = 8.10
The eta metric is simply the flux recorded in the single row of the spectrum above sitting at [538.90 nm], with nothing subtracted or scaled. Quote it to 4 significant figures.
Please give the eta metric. 68.09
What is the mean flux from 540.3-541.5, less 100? -39.0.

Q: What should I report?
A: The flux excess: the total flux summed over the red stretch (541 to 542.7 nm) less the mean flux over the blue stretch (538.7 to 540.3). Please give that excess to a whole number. 196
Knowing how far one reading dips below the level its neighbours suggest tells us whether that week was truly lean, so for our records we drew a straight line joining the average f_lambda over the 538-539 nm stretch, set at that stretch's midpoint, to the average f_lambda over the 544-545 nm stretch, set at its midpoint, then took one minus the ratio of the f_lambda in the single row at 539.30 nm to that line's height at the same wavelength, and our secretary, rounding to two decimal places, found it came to 0.04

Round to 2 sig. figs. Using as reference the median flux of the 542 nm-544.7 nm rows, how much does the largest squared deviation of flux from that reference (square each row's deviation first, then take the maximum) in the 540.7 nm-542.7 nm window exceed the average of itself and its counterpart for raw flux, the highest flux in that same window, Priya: -27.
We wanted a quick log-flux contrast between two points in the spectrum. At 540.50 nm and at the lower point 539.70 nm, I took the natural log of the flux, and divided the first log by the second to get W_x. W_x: 0.98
